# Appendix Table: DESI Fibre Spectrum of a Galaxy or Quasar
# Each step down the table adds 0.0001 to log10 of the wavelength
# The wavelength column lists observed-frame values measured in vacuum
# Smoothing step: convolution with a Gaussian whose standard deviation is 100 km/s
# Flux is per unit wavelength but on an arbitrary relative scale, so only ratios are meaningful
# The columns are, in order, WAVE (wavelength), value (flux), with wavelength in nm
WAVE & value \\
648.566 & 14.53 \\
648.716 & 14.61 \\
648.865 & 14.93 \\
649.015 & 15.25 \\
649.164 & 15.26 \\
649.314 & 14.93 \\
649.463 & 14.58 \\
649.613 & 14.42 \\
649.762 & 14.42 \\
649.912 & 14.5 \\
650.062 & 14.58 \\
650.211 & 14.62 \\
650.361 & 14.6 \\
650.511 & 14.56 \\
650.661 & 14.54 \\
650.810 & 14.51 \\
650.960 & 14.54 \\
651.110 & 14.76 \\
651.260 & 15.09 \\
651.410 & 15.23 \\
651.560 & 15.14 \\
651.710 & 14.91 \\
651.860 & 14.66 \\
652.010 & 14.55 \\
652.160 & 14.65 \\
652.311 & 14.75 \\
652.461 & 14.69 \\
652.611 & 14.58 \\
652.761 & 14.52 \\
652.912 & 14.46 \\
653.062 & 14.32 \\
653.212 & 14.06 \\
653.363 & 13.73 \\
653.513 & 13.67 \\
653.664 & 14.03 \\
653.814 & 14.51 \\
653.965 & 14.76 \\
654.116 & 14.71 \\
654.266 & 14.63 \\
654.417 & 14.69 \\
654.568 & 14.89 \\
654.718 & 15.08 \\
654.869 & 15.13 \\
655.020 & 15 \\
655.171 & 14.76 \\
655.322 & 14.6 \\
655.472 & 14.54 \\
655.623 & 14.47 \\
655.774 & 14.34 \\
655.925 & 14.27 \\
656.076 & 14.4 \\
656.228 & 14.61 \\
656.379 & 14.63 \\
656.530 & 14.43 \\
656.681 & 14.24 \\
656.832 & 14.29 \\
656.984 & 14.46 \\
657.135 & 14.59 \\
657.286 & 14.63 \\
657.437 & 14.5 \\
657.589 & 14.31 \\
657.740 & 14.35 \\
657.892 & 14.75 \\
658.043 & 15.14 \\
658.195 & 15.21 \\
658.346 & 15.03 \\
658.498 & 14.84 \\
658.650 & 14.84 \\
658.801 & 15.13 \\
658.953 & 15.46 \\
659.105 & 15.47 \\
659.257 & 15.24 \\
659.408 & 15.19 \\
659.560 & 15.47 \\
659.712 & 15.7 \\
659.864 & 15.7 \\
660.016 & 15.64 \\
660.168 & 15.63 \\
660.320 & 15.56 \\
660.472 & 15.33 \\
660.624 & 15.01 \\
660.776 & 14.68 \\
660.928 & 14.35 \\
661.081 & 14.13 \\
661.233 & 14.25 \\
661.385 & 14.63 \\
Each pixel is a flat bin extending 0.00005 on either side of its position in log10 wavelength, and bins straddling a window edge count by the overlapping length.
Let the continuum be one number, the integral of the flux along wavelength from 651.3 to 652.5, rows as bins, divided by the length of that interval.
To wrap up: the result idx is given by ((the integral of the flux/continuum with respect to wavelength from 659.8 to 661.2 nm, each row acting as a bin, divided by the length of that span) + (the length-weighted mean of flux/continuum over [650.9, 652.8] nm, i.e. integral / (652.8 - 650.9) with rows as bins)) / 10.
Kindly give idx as 0.201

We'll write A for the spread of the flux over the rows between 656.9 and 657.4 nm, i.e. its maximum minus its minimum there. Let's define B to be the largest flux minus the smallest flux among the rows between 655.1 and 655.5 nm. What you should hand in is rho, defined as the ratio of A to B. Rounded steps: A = 0.17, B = 0.22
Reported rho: 0.8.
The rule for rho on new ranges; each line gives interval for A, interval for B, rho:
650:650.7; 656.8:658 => 0.2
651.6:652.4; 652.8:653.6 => 0.5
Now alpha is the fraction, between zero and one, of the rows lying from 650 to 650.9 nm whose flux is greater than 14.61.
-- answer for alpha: 0.2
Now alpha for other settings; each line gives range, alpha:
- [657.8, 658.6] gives 1.0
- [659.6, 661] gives 0.9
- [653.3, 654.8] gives 0.6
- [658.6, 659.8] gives 1.0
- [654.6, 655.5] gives 0.7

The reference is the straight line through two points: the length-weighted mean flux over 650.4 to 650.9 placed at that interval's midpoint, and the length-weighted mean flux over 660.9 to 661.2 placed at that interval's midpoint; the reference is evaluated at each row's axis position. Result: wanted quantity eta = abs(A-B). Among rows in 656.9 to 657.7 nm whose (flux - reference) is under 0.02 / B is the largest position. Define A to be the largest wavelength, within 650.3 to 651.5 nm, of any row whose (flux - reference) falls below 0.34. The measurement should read 6.48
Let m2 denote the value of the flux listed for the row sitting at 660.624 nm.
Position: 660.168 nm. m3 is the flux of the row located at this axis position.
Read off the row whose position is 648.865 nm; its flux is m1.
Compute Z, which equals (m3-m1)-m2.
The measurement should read -14.3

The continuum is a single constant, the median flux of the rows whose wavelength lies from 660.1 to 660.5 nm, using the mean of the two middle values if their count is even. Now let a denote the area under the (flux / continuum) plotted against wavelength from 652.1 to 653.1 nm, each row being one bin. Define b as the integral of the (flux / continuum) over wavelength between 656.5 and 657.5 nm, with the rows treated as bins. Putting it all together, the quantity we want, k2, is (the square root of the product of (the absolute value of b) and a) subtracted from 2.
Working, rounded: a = 0.9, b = 0.9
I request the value 1.07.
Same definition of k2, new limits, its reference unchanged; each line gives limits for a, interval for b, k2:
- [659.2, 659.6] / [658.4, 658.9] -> 1.57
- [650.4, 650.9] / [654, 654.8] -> 1.40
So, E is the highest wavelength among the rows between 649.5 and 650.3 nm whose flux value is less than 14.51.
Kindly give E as 649.912 nm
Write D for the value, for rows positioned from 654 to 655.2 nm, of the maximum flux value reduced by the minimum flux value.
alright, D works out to 0.50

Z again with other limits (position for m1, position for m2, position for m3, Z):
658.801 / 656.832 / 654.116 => -14.7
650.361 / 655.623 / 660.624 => -14.1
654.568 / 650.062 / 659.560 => -14.0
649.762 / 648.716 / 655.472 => -14.5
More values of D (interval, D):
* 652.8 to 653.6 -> 0.79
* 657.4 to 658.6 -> 0.90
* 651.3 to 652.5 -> 0.68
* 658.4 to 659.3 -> 0.63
